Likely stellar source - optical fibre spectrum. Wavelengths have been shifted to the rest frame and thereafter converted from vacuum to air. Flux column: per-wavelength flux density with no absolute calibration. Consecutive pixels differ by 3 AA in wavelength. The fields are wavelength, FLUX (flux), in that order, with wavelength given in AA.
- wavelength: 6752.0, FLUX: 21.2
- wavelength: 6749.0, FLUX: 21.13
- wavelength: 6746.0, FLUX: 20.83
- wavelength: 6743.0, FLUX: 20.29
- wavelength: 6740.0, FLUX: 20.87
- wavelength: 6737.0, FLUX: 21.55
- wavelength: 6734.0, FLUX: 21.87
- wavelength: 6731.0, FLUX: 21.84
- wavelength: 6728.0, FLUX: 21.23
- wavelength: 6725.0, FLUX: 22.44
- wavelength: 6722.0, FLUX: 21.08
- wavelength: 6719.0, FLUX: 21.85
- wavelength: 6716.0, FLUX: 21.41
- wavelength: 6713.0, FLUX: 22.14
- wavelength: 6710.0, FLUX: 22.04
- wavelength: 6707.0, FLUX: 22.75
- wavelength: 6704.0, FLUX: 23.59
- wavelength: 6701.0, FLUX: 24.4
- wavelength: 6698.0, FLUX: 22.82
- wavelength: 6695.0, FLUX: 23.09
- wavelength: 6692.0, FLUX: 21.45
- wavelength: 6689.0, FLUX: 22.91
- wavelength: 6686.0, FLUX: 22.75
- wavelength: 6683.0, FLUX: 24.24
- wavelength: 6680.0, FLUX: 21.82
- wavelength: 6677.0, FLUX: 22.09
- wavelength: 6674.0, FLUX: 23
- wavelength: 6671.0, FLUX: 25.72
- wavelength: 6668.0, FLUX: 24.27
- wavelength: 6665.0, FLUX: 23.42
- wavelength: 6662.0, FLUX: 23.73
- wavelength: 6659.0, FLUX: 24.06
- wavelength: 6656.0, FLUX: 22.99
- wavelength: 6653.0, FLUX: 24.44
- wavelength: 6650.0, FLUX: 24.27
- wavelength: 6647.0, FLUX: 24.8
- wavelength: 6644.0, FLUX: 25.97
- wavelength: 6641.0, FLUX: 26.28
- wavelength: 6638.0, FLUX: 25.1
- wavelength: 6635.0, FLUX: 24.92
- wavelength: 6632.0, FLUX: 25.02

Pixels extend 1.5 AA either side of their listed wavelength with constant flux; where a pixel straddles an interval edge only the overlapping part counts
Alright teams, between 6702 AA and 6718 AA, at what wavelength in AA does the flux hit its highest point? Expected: 6704.0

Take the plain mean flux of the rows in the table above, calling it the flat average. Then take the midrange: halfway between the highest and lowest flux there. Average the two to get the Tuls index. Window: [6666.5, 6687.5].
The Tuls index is 23.6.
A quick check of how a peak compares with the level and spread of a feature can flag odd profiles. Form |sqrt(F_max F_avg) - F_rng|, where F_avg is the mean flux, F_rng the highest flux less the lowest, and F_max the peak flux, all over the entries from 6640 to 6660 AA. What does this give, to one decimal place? 22.2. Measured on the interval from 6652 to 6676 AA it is 22.1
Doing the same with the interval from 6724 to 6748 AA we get 19.7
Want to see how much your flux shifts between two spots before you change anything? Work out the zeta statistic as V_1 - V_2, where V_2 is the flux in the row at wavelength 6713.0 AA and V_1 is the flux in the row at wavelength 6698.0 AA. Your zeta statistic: 0.68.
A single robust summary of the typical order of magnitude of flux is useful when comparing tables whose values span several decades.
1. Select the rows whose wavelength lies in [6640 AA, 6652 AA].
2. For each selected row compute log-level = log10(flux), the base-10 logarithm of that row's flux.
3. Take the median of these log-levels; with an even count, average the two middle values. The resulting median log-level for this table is 1.40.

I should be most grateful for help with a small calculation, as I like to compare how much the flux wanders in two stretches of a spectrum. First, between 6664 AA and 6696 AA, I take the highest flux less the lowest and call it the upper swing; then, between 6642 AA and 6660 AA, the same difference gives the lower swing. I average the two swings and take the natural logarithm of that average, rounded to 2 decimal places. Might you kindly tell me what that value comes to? 1.29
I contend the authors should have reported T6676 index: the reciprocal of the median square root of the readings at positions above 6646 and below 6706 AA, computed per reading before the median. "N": 0.2063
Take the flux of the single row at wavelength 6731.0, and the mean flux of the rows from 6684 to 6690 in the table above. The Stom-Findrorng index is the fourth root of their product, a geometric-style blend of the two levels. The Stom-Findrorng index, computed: 4.73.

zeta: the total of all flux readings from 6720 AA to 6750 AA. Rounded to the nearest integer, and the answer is 213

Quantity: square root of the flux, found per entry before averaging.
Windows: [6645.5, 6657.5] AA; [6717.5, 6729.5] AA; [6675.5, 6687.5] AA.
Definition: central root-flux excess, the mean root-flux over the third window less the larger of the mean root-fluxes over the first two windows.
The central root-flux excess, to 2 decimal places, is -0.15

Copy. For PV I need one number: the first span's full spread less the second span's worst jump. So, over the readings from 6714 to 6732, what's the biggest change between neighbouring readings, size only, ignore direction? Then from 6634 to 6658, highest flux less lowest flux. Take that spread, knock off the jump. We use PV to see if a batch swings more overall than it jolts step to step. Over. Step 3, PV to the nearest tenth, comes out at 1.9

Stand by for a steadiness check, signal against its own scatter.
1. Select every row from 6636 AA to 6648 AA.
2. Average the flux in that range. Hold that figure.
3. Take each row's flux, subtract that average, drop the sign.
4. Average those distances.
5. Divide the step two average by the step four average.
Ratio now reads 43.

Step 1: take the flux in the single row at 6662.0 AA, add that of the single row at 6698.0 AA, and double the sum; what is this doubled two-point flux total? 93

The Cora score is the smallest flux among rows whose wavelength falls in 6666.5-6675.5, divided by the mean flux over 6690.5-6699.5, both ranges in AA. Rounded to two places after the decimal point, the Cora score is 1.02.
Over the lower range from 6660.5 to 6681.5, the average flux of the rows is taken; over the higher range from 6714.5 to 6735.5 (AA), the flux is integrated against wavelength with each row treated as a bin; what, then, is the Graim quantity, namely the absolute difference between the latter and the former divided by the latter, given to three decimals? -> 0.949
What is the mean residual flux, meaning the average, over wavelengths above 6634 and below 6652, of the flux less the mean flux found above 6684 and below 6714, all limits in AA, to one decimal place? 2.4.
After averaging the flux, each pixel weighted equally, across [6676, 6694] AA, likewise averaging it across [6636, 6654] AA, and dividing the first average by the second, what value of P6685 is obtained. 0.90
